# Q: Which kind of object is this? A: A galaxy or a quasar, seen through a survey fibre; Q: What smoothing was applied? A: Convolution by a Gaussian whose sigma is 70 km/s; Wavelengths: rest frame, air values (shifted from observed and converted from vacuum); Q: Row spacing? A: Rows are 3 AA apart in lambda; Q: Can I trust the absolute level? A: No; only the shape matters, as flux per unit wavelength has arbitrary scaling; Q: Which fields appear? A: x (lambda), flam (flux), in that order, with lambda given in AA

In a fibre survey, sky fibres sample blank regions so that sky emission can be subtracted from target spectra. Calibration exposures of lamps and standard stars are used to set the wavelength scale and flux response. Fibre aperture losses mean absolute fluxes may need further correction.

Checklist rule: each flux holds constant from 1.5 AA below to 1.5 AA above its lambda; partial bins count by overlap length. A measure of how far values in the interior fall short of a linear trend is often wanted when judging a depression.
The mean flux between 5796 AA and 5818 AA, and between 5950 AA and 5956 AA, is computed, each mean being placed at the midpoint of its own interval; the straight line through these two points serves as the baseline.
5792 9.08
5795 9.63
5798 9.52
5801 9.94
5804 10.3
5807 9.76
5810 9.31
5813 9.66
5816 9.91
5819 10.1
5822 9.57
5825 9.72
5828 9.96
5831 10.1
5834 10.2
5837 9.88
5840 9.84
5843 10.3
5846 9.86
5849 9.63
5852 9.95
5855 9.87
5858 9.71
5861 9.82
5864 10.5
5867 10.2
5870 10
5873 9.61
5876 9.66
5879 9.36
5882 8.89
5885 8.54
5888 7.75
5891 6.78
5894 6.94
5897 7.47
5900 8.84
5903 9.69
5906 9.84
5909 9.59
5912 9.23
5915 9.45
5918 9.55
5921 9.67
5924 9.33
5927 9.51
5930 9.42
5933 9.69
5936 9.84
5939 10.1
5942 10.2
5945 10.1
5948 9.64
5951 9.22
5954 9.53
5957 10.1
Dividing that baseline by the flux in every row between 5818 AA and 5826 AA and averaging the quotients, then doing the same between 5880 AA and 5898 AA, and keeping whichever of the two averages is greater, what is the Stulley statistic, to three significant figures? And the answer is 1.25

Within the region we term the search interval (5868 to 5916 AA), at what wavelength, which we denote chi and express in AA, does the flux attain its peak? 5870 AA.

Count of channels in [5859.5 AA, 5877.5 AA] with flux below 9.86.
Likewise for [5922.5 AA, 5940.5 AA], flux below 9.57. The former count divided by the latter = 1.0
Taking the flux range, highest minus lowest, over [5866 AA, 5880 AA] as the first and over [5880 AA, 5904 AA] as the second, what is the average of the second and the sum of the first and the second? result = 3.33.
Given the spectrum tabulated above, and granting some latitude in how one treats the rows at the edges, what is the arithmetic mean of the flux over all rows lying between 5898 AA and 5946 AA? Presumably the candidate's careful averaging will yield 9.6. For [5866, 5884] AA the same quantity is 9.6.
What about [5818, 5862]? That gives 9.9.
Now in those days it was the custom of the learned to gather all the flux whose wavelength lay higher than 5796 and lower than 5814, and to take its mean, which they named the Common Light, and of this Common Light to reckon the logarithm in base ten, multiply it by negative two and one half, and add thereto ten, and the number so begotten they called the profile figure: 7.53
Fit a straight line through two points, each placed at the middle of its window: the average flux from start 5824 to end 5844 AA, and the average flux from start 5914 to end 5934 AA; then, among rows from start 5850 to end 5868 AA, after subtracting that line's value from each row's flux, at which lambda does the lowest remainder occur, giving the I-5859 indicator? 5858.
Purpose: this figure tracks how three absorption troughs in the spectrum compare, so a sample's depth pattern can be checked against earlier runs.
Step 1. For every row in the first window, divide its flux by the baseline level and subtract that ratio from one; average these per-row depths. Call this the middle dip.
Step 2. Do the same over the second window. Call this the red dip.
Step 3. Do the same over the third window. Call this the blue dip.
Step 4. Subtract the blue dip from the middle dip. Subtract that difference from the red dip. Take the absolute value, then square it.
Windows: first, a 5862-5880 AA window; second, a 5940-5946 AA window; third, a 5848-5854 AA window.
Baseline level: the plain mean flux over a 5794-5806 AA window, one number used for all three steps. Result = 0.0004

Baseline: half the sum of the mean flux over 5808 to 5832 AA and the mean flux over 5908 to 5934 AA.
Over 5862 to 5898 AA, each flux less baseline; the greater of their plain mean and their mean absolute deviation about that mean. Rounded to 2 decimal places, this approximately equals 1.09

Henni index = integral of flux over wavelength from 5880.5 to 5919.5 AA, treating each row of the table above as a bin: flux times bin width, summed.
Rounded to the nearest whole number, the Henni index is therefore 338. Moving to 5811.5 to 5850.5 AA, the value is 386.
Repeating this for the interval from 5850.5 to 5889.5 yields 372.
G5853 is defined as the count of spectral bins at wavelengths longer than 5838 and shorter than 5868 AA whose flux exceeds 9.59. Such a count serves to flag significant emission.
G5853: 10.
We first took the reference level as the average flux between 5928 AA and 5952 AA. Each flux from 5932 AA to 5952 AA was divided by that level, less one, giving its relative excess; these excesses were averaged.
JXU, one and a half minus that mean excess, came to 1.49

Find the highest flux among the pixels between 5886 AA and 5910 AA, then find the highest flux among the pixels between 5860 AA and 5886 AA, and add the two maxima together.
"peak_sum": 20.3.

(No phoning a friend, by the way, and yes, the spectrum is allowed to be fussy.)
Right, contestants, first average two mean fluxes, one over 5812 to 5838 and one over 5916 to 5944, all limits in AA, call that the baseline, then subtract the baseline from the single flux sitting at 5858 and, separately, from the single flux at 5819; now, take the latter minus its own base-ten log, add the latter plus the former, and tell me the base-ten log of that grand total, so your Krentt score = 0.01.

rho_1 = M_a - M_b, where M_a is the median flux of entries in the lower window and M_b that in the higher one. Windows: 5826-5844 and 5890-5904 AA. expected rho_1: 2.6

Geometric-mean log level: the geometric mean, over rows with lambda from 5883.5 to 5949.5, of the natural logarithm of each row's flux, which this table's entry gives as 2.20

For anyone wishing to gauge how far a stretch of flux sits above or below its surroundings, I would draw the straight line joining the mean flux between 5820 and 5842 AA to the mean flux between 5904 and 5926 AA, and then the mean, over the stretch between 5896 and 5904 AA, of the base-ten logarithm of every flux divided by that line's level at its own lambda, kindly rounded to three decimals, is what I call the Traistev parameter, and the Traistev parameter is -0.046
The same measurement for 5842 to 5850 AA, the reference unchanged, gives 0.004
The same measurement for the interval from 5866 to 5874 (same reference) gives 0.009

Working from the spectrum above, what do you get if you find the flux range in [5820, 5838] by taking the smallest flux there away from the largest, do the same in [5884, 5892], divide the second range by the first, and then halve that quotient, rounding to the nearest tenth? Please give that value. 1.4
